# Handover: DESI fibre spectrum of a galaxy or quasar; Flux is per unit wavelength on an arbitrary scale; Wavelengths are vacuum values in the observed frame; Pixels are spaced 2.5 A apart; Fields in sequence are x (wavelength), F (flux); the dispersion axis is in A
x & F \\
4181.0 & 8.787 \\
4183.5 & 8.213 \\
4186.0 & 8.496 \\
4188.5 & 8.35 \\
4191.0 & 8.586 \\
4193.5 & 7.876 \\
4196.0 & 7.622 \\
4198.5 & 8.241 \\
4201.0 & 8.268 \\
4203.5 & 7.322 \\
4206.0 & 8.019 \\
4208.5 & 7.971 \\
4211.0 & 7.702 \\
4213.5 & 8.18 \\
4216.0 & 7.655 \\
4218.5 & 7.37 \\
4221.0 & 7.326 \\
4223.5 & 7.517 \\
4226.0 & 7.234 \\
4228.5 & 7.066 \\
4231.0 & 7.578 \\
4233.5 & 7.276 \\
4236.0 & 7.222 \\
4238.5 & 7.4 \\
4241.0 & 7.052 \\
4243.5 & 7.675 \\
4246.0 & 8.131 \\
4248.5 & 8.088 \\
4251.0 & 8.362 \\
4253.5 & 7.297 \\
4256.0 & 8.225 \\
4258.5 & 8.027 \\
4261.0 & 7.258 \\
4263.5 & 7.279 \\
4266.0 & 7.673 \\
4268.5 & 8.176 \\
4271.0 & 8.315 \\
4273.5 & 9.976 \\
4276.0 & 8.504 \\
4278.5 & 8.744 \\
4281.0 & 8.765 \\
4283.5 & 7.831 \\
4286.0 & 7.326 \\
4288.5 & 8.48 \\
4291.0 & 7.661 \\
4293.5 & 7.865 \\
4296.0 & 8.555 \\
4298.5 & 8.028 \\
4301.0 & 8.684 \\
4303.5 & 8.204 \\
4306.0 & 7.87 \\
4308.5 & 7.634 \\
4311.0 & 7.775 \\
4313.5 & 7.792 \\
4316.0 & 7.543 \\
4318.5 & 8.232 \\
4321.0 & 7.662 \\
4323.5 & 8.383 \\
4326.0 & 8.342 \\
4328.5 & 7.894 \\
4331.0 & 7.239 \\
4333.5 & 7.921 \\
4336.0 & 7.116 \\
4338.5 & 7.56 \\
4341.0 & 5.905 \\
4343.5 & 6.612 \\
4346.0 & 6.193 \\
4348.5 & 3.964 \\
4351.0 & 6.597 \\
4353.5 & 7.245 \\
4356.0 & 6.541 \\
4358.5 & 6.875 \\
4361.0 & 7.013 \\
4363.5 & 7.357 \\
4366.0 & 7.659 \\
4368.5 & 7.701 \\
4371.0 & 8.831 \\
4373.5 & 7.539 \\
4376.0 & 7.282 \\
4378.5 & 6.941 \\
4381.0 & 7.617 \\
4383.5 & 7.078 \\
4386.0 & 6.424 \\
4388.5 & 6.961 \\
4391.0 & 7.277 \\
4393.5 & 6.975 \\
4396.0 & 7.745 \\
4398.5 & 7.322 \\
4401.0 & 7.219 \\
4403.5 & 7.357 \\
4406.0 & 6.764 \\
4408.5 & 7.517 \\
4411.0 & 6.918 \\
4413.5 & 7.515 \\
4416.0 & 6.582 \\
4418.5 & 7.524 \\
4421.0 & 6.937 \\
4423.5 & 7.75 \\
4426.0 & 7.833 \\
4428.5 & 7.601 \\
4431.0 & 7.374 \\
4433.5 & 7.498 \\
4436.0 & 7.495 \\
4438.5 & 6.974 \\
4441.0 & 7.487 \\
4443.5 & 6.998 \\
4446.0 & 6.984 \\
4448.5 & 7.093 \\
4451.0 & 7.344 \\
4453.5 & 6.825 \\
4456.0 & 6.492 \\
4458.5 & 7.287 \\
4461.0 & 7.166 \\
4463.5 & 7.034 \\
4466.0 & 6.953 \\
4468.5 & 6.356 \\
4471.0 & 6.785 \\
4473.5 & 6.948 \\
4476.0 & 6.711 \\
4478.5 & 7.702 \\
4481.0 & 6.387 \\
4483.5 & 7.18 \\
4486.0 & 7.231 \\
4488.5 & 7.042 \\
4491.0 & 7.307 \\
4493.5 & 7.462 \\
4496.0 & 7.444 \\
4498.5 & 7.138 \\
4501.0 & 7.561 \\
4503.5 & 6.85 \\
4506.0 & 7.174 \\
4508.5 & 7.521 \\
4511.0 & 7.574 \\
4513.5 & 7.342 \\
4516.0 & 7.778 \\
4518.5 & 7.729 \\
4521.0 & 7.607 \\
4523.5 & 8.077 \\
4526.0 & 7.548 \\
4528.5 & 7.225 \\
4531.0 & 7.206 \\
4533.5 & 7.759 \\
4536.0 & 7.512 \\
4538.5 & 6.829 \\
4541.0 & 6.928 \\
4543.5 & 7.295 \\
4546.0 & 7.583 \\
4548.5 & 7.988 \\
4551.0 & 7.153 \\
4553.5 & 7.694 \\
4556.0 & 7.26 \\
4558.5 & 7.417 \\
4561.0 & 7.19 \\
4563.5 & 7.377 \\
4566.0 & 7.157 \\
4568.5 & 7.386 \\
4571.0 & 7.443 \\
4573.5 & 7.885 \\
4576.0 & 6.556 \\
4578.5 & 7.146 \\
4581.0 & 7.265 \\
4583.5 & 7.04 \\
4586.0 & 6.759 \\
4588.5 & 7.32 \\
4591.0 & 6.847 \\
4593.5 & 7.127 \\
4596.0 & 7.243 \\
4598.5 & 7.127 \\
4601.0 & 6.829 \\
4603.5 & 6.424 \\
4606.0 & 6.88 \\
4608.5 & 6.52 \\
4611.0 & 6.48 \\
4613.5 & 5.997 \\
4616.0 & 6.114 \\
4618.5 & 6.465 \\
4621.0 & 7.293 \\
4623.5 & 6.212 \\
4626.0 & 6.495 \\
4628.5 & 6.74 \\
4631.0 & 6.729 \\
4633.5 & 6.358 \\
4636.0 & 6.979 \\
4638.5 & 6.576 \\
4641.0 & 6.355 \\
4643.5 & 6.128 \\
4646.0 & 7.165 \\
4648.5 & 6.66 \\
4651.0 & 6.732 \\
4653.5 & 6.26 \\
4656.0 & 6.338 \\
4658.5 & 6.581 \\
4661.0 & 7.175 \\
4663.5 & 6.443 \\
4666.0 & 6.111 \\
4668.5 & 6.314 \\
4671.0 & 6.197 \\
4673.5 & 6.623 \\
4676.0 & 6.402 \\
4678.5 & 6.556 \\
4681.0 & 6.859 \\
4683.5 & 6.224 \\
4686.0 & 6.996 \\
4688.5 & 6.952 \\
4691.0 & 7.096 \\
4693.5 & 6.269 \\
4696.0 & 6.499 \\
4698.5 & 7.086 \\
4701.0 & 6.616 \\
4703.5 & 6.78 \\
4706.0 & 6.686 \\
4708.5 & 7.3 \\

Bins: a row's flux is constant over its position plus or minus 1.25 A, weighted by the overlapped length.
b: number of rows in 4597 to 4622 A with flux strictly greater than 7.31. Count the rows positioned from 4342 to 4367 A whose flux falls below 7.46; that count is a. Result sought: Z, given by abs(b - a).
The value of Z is 9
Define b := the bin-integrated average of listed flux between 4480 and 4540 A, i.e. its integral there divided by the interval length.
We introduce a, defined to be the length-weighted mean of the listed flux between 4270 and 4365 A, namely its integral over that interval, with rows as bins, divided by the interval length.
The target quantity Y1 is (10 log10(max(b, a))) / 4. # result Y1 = 2.21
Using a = 7.6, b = 7.36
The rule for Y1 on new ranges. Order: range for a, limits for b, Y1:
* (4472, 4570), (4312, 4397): 2.16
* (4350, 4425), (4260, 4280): 2.29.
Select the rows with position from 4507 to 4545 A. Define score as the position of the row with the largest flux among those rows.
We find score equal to 4523.5 A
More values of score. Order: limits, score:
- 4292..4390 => 4371.0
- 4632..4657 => 4646.0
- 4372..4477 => 4426.0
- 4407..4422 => 4418.5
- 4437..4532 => 4523.5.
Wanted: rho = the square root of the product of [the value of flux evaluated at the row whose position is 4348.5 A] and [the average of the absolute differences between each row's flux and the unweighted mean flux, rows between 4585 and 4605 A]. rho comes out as 0.98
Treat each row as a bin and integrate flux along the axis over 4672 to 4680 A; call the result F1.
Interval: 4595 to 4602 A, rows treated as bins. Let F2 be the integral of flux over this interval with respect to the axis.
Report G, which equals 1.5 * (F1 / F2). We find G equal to 1.58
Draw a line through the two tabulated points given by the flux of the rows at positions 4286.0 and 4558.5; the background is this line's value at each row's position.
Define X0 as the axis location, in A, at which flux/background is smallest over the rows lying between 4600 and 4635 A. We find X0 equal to 4613.5 A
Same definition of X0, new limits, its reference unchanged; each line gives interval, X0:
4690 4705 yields 4693.5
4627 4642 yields 4641.0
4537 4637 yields 4613.5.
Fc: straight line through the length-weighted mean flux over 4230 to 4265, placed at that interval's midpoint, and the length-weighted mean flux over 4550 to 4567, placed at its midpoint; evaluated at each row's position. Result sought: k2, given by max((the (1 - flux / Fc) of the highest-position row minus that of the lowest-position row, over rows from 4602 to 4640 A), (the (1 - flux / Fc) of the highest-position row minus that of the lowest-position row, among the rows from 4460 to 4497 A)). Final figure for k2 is -0.025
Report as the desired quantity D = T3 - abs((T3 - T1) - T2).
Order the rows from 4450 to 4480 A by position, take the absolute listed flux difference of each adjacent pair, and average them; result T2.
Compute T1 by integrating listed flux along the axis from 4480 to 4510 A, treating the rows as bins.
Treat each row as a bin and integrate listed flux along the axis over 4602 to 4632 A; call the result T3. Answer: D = 175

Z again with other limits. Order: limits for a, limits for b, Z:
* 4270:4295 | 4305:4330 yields 9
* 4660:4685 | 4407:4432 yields 3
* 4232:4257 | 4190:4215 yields 5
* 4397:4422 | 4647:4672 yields 7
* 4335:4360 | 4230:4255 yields 3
